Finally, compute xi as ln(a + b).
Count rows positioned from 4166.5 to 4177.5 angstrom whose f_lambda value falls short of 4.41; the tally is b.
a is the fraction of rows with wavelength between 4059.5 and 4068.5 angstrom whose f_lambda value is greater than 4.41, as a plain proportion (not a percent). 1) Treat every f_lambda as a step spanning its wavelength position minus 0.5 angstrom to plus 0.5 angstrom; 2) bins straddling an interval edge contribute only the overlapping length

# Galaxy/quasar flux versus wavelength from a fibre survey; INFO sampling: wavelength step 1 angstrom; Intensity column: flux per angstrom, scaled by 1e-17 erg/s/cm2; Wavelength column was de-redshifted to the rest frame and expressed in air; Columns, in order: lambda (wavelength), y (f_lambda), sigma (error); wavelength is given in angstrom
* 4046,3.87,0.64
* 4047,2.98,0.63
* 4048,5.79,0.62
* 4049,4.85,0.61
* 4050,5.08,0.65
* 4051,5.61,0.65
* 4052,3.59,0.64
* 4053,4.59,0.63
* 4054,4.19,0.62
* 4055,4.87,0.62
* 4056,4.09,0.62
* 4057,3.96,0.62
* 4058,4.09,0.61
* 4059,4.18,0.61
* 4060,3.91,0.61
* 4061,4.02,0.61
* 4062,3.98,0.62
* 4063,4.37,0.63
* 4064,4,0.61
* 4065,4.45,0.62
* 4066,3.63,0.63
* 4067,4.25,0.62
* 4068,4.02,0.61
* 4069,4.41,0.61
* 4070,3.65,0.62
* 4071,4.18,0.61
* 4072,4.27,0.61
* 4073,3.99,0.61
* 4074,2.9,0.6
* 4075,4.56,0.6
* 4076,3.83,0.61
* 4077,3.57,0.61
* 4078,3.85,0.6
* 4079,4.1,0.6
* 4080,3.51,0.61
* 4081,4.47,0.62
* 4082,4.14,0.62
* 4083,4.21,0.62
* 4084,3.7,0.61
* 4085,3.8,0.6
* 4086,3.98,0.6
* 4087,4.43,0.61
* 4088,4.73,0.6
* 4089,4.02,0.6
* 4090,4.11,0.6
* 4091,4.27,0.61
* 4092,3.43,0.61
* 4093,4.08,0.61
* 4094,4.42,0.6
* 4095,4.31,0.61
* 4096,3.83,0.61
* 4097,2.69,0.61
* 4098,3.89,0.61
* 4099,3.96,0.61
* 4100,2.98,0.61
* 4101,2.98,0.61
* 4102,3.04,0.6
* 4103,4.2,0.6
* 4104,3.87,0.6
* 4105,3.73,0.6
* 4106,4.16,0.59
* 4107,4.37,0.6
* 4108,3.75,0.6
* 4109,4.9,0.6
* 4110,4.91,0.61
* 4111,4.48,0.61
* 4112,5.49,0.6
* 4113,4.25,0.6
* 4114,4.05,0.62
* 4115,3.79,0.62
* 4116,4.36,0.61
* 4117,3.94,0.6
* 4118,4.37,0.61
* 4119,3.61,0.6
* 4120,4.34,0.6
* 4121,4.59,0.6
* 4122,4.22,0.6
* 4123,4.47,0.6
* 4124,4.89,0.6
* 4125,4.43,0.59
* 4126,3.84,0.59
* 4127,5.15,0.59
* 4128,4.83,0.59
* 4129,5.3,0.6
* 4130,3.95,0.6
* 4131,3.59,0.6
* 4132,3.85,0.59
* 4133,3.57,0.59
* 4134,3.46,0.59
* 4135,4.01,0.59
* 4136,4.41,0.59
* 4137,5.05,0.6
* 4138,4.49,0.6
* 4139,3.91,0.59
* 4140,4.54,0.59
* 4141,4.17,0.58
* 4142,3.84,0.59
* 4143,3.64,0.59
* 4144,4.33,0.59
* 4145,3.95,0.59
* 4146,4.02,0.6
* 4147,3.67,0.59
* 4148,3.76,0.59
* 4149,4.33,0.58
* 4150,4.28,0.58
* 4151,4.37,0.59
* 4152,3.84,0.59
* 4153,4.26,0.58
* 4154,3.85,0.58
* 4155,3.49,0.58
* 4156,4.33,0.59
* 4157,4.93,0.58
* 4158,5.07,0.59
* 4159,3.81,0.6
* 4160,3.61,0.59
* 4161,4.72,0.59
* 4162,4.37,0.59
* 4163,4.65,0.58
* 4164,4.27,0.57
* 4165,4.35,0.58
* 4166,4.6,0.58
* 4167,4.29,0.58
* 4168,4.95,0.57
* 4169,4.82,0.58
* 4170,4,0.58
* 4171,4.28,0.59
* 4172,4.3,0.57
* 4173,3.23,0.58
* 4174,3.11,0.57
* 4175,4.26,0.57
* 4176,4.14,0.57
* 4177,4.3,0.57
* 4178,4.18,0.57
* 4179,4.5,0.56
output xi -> 2.2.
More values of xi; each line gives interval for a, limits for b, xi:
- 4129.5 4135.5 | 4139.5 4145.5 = 1.6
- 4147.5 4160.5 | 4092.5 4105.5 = 2.5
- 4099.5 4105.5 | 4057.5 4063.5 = 1.8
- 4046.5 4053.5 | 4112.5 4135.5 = 2.8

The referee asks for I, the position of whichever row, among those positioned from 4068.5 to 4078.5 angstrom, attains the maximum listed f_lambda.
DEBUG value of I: 4075 angstrom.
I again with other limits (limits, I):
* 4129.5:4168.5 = 4158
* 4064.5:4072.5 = 4065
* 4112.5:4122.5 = 4121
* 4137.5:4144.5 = 4140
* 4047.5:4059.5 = 4048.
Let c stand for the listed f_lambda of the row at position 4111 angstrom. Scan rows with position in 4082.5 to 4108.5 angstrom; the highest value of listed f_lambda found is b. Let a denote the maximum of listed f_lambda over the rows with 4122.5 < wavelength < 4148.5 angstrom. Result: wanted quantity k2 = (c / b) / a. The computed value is 0.18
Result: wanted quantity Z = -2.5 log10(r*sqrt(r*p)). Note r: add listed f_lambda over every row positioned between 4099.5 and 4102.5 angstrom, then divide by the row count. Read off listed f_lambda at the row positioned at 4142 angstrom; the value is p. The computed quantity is -2.52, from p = 3.84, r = 3.0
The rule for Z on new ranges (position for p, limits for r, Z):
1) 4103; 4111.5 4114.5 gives -3.26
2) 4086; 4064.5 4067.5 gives -3.05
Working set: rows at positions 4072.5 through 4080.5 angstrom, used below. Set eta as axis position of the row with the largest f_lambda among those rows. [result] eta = 4075 angstrom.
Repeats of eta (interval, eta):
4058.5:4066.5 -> 4065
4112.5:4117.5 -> 4116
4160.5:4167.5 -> 4161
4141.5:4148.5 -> 4144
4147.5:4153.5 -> 4151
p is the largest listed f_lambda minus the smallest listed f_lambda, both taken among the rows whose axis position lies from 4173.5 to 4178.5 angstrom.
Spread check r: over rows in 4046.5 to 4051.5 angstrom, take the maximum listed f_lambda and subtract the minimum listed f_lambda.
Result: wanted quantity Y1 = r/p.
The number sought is 2.36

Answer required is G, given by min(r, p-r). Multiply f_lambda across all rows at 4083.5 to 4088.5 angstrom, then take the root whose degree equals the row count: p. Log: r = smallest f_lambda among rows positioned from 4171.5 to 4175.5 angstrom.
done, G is 1.0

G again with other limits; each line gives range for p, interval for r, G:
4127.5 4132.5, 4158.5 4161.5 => 0.6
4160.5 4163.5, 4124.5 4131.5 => 1.0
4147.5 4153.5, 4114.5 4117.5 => 0.3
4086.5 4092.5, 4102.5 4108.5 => 0.4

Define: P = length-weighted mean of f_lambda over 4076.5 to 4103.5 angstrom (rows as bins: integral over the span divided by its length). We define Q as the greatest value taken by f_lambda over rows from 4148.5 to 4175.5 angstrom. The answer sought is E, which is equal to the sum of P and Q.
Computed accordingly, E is 8.9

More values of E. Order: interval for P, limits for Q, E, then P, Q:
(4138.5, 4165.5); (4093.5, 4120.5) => 9.7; 4.16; 5.49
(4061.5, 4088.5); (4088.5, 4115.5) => 9.5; 4.04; 5.49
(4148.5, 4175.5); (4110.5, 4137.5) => 9.7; 4.24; 5.49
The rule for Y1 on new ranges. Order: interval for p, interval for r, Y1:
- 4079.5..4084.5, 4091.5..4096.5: 1.03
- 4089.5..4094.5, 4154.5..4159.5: 1.60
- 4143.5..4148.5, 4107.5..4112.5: 2.64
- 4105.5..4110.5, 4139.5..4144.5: 0.78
